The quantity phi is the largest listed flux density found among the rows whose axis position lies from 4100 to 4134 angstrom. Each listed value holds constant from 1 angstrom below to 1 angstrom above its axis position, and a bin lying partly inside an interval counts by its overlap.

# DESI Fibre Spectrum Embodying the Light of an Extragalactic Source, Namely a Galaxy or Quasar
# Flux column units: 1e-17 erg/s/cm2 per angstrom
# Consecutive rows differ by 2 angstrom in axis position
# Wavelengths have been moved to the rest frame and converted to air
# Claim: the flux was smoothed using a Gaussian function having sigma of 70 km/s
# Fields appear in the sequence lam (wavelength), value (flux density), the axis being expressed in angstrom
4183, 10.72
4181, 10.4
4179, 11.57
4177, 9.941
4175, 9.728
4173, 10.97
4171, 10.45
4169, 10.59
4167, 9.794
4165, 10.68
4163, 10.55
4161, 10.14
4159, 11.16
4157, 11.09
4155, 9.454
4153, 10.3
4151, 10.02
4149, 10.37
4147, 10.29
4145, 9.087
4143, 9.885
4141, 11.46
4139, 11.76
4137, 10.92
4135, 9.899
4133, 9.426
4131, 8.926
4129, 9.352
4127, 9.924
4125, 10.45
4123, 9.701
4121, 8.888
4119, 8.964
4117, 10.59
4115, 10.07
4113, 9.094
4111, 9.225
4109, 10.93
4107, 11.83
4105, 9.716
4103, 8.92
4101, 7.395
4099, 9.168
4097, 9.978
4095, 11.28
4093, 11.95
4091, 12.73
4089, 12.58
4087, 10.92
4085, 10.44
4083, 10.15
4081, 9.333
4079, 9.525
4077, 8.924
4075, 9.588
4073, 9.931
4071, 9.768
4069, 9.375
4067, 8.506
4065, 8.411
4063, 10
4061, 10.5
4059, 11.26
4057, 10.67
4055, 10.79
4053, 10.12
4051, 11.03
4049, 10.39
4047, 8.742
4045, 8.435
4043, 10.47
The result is 11.83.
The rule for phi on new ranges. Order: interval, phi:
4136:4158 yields 11.76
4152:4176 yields 11.16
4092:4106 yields 11.95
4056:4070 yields 11.26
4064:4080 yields 9.931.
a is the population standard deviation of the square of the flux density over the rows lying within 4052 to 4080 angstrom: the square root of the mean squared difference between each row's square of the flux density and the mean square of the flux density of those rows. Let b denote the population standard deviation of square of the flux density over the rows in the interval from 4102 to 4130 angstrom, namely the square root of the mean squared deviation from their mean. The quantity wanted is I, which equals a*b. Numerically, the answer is 271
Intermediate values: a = 16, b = 17.1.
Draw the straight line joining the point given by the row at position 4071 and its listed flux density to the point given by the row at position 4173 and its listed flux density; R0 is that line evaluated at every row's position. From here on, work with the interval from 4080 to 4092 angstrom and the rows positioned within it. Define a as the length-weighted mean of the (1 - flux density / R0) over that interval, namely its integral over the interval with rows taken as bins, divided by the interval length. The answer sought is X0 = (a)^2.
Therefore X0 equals 0.012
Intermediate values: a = -0.11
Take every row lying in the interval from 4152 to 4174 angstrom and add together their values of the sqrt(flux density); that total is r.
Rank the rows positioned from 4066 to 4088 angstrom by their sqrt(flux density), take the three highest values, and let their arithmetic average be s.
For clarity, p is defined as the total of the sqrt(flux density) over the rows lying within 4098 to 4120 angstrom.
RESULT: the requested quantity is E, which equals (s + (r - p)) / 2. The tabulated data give 2.4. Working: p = 34.1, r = 35.6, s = 3.24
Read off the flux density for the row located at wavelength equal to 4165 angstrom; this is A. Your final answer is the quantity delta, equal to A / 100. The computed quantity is 0.107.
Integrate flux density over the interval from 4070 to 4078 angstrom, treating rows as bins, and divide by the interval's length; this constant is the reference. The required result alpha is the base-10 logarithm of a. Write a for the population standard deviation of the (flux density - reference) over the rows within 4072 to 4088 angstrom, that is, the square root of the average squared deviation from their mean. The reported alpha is -0.22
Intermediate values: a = 0.60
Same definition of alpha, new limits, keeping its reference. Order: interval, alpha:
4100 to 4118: 0.09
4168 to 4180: -0.21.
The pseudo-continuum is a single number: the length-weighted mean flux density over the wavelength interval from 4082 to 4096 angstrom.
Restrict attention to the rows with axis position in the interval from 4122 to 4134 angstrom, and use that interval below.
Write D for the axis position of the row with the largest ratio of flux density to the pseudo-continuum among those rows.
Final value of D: 4125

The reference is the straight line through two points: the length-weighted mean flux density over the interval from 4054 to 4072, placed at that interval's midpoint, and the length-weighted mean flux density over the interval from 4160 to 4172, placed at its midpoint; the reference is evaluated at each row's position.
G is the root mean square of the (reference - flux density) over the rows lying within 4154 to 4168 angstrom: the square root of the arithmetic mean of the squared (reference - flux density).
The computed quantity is 0.60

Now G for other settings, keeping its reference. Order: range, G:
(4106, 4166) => 0.82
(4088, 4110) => 1.71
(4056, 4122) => 1.20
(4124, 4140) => 0.87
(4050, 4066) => 0.96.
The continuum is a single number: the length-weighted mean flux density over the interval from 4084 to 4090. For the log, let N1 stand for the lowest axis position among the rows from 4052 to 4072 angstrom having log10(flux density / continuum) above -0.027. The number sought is 4055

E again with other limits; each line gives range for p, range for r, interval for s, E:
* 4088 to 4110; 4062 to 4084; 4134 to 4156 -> 0.7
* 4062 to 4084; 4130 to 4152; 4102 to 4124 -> 2.3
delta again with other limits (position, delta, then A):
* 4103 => 0.089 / 8.92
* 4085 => 0.104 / 10.44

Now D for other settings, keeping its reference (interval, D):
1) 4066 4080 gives 4073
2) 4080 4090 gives 4089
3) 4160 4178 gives 4173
